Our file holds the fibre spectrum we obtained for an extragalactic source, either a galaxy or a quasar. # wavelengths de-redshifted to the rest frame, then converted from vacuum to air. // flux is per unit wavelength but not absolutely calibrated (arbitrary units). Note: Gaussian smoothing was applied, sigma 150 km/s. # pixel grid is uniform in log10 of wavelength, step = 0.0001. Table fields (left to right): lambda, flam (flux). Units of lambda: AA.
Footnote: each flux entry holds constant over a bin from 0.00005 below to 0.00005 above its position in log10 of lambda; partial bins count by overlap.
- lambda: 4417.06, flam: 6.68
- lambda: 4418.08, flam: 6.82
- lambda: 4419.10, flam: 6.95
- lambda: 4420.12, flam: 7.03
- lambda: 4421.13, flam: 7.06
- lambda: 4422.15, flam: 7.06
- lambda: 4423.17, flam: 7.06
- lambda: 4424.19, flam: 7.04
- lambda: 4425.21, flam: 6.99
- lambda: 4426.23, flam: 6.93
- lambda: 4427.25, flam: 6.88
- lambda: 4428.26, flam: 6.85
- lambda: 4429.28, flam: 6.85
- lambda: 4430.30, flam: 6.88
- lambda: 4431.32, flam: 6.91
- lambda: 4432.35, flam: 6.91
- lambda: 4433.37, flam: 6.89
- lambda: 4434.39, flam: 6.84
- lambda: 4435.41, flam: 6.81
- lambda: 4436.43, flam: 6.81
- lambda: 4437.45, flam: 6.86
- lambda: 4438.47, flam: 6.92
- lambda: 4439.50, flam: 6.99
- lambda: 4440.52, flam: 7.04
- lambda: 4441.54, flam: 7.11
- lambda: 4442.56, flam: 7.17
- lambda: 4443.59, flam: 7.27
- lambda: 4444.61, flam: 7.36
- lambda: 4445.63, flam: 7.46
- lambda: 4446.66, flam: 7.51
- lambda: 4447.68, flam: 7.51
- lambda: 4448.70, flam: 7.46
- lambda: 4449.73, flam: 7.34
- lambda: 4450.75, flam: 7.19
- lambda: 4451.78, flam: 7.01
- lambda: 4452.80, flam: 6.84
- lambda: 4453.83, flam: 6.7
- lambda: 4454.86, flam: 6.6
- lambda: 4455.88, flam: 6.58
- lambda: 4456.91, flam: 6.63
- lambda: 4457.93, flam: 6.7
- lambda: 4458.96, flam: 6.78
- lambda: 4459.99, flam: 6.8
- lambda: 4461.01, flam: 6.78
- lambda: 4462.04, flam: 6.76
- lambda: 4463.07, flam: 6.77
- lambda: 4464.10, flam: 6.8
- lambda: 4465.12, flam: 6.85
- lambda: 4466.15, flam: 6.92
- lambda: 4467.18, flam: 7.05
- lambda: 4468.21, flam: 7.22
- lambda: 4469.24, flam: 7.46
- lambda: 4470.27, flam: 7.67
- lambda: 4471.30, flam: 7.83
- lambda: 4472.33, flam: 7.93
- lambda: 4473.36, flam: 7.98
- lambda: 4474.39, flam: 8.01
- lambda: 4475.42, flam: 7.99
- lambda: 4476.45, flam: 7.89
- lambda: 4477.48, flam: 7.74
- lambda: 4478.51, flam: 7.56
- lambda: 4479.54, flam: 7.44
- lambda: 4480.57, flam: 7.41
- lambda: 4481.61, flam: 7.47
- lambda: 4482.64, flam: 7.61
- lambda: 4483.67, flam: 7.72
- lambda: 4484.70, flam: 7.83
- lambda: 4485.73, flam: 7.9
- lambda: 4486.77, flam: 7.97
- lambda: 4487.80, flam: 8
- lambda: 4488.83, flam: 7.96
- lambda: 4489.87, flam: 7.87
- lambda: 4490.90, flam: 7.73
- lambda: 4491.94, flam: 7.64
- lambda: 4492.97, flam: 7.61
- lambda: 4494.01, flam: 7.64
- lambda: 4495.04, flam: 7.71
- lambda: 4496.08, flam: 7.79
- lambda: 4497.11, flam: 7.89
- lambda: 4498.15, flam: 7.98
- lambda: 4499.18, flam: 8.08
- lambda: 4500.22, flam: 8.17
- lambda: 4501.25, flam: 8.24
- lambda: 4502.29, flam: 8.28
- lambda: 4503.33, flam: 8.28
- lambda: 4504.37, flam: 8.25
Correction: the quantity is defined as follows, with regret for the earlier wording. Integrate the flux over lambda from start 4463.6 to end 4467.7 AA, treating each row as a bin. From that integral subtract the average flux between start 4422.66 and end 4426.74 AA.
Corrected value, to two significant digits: 21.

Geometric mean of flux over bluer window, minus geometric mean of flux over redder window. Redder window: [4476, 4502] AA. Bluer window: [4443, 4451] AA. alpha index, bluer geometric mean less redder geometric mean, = -0.40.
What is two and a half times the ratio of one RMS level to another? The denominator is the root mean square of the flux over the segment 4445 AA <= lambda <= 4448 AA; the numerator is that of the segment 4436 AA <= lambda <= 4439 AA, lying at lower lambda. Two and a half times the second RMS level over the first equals 2.29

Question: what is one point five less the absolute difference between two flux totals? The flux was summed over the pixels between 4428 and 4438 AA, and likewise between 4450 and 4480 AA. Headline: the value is -138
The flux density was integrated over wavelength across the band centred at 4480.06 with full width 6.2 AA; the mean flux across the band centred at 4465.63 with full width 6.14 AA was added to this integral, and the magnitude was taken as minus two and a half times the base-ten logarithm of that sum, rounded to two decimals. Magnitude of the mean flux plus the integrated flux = -4.32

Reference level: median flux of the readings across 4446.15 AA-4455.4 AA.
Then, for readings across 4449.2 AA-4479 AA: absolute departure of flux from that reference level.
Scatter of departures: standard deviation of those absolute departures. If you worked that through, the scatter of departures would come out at 0.22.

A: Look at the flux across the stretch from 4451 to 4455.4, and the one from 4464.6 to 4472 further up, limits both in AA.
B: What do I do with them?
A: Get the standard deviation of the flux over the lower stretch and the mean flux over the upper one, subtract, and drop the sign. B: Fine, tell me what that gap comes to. 7.1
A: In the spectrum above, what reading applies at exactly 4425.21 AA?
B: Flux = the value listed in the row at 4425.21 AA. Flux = 6.99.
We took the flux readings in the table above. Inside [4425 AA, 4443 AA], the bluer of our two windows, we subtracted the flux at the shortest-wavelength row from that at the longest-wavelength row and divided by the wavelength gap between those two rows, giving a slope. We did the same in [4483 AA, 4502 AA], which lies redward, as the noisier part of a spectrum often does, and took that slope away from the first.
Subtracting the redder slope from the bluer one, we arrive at -0.02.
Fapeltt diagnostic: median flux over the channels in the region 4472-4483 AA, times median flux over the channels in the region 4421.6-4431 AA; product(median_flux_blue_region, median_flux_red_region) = 53.6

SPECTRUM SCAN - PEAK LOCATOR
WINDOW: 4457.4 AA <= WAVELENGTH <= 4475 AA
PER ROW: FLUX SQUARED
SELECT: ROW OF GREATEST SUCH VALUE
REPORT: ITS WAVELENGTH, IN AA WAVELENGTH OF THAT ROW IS 4474.39 AA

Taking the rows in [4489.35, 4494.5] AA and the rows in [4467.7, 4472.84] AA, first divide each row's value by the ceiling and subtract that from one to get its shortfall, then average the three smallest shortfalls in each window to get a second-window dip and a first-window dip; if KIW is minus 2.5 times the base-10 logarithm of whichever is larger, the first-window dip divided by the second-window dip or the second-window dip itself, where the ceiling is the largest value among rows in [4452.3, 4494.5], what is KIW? 0.3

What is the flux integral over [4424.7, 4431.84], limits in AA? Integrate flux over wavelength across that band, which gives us 49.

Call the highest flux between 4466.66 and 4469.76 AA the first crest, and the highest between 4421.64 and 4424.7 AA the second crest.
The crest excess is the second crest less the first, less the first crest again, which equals -7.86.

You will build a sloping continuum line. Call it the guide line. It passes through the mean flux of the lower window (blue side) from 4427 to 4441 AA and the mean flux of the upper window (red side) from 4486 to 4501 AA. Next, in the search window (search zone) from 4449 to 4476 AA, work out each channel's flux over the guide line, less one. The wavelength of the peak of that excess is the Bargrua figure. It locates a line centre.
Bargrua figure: 4474.39 AA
